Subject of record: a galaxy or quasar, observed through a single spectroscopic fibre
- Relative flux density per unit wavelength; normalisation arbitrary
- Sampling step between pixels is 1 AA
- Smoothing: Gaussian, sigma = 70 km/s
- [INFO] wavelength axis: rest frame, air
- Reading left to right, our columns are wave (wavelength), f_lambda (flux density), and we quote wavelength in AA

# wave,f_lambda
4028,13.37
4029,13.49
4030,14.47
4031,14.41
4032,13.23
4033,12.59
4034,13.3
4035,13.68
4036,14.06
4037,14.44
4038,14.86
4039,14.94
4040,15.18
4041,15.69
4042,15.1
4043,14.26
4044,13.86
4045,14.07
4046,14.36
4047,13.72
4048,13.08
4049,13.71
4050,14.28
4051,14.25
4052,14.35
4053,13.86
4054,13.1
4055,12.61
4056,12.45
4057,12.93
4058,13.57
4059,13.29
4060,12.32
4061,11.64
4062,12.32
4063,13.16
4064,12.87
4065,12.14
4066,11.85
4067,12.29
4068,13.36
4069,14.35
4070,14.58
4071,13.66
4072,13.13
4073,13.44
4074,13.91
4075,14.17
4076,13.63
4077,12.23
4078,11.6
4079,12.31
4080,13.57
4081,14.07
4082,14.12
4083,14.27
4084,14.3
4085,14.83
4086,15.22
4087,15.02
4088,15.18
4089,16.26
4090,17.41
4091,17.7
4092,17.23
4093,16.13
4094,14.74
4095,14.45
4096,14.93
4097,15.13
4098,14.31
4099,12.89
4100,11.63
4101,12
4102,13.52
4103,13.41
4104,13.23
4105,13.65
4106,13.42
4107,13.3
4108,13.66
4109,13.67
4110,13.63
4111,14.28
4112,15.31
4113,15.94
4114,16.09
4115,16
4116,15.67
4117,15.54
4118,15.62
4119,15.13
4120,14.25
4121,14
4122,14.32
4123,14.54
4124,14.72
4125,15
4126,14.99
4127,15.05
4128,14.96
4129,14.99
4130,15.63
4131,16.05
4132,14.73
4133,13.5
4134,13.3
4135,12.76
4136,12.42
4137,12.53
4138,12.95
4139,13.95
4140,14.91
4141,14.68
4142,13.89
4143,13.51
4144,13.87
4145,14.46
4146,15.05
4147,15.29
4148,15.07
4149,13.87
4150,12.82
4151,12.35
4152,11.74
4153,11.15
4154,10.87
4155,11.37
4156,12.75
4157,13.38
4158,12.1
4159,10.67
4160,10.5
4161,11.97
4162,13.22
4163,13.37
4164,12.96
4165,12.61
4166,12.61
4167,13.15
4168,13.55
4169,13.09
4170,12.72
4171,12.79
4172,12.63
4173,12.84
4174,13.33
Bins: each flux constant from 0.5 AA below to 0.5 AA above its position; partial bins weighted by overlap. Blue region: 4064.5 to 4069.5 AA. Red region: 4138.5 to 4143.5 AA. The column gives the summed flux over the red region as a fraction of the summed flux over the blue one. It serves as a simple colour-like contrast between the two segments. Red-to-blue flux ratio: 1.11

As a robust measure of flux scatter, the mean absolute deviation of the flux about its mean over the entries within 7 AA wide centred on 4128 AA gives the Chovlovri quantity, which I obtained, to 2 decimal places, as 0.34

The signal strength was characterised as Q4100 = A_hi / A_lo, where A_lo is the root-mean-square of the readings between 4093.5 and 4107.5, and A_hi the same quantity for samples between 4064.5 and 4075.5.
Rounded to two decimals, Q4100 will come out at 0.98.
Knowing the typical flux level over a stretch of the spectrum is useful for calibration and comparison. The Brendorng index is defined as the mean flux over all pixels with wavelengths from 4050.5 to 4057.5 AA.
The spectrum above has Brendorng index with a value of 13.4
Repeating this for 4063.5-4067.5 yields 12.3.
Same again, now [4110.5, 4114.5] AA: 15.4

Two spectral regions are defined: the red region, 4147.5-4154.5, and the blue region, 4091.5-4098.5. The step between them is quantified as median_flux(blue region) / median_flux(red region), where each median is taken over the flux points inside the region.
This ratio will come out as 1.21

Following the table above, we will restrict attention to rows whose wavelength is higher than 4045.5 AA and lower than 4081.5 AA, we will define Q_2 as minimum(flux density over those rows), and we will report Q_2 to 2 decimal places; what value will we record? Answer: 11.60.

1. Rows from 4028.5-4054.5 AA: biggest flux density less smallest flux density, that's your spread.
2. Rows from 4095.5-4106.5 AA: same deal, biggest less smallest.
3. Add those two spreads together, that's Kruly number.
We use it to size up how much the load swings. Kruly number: 6.6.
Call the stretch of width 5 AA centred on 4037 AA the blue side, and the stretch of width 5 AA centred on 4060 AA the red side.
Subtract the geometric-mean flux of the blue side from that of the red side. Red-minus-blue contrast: -1.8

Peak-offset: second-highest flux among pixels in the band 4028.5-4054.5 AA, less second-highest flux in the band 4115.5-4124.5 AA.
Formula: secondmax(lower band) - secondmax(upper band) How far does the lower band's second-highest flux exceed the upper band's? -0.4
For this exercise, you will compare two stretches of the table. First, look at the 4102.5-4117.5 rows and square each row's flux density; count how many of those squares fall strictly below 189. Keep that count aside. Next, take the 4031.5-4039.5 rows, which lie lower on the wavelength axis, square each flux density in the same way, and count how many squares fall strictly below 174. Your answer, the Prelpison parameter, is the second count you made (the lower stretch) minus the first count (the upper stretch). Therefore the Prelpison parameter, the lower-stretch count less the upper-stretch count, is -7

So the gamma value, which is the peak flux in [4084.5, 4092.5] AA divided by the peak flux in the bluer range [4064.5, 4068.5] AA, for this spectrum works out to 1.32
